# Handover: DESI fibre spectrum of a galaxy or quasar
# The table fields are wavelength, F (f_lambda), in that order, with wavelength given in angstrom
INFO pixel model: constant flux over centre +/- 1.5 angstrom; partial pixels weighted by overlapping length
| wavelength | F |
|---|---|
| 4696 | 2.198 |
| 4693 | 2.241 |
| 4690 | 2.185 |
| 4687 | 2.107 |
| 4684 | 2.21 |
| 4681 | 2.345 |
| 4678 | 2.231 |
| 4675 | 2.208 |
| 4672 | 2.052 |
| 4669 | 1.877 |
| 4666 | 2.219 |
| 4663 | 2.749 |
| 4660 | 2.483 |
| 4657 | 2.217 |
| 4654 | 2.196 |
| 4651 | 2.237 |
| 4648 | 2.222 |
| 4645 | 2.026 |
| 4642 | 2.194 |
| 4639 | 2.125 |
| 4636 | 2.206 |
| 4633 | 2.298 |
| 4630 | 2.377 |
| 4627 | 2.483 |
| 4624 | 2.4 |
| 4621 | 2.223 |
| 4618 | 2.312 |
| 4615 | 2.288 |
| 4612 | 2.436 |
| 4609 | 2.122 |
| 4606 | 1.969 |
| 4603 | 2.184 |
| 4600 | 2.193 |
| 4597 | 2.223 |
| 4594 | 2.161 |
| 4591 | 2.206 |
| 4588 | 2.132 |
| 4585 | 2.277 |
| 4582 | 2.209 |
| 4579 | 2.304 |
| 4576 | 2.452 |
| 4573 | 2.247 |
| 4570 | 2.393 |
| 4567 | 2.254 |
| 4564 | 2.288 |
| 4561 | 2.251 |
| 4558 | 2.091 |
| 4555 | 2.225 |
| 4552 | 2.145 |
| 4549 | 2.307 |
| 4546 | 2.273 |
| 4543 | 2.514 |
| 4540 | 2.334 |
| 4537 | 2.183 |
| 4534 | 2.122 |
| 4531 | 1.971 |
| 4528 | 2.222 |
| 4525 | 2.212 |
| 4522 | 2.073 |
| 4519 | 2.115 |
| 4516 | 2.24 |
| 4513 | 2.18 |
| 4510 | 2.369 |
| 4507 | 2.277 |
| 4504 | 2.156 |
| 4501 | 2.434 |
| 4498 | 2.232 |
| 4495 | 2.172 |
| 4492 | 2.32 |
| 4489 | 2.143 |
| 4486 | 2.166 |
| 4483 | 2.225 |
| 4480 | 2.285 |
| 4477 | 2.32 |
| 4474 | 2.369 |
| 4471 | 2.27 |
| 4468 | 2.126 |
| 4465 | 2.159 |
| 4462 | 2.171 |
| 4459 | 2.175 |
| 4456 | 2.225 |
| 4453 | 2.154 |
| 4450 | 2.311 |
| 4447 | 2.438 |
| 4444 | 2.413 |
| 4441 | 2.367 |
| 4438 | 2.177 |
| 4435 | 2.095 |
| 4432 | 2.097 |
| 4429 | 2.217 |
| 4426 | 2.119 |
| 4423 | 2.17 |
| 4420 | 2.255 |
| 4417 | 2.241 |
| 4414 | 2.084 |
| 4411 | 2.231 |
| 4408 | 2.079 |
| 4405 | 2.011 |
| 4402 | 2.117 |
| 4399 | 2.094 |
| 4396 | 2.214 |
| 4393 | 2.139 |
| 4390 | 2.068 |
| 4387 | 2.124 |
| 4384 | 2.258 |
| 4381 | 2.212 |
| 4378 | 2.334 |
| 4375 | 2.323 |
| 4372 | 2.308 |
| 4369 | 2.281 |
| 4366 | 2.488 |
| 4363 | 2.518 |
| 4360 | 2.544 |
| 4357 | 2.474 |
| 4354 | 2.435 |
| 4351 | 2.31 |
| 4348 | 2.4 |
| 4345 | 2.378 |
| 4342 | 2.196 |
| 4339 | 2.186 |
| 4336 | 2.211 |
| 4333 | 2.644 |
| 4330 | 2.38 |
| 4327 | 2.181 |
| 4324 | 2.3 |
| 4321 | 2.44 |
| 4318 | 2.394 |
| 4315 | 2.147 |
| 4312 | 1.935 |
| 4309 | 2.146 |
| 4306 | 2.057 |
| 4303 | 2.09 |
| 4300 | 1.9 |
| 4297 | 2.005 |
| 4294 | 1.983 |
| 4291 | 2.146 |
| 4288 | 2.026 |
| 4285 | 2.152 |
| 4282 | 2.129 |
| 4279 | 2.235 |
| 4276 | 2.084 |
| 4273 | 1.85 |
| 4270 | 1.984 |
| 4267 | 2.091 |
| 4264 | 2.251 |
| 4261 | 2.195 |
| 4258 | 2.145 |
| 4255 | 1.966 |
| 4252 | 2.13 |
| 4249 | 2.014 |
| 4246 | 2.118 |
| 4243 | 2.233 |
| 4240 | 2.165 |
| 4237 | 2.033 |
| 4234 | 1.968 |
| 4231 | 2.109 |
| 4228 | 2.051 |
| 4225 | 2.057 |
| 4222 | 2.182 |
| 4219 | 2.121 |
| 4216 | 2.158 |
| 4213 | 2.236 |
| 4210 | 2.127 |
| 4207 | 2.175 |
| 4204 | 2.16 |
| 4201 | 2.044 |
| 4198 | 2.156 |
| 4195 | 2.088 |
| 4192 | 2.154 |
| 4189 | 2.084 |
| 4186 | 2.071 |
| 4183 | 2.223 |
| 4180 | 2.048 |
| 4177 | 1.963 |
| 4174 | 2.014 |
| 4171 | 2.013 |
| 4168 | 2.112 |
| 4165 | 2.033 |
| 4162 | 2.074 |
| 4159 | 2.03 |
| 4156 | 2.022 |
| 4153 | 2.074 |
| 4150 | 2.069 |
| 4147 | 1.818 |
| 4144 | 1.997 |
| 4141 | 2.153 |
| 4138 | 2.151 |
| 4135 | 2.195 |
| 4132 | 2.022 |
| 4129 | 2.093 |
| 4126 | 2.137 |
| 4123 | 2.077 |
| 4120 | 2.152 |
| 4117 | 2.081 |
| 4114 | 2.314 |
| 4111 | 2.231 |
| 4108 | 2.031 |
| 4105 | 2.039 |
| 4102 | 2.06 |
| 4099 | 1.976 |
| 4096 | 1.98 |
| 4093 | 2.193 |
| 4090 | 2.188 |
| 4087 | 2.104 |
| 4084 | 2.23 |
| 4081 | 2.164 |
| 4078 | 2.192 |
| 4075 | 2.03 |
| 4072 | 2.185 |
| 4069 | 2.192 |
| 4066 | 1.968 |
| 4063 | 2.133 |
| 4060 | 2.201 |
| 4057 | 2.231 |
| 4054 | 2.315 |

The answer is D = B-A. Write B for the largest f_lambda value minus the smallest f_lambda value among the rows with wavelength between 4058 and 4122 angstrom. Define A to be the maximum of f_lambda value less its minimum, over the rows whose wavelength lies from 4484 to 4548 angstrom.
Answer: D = -0.20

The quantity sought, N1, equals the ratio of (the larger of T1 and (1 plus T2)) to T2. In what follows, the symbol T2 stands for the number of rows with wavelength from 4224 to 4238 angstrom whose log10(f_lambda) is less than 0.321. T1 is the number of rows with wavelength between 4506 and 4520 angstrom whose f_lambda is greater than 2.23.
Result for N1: 1.25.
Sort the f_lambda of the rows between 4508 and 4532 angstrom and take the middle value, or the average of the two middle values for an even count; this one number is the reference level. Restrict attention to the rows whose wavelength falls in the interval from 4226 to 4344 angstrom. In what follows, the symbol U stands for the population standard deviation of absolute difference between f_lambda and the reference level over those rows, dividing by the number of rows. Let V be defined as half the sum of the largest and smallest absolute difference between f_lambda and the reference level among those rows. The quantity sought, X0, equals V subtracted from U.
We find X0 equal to -0.12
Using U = 0.103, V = 0.22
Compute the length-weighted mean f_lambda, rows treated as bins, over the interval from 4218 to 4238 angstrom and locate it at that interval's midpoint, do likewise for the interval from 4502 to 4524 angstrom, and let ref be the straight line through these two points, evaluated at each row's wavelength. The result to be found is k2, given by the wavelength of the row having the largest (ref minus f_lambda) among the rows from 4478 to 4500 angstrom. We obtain 4489 angstrom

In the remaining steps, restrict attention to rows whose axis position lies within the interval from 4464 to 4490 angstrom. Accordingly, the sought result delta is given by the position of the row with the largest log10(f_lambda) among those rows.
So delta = 4474 angstrom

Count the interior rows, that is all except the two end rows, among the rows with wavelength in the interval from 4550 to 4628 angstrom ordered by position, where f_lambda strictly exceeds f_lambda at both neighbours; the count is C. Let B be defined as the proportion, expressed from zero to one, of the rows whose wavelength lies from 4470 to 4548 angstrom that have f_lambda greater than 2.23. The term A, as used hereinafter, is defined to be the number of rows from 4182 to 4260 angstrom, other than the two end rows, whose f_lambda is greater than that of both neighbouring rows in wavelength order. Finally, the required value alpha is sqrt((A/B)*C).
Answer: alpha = 12.0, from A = 8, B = 0.50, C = 9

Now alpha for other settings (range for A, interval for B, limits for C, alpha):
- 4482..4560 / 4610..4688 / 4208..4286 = 11.0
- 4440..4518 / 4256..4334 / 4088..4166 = 14.2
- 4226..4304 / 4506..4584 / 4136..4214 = 11.6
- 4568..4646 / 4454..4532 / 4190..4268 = 12.9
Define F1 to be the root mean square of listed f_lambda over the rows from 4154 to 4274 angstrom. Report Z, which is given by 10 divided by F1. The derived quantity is 4.8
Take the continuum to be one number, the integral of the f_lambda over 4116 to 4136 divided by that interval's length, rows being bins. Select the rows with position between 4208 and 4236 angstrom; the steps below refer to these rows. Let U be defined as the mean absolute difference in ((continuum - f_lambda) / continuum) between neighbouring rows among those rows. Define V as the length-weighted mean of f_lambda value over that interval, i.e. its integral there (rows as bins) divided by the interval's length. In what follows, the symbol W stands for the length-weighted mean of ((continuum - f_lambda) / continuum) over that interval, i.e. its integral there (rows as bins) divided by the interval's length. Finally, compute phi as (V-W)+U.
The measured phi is 2.15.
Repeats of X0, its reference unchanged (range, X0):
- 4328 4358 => -0.09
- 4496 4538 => -0.05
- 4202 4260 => -0.05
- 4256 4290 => -0.08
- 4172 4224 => -0.06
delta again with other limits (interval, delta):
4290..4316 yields 4315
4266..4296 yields 4279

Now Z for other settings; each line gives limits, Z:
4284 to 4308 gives 4.9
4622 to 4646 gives 4.4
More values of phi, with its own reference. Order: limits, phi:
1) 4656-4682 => 2.45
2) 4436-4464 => 2.38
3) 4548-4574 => 2.36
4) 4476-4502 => 2.36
